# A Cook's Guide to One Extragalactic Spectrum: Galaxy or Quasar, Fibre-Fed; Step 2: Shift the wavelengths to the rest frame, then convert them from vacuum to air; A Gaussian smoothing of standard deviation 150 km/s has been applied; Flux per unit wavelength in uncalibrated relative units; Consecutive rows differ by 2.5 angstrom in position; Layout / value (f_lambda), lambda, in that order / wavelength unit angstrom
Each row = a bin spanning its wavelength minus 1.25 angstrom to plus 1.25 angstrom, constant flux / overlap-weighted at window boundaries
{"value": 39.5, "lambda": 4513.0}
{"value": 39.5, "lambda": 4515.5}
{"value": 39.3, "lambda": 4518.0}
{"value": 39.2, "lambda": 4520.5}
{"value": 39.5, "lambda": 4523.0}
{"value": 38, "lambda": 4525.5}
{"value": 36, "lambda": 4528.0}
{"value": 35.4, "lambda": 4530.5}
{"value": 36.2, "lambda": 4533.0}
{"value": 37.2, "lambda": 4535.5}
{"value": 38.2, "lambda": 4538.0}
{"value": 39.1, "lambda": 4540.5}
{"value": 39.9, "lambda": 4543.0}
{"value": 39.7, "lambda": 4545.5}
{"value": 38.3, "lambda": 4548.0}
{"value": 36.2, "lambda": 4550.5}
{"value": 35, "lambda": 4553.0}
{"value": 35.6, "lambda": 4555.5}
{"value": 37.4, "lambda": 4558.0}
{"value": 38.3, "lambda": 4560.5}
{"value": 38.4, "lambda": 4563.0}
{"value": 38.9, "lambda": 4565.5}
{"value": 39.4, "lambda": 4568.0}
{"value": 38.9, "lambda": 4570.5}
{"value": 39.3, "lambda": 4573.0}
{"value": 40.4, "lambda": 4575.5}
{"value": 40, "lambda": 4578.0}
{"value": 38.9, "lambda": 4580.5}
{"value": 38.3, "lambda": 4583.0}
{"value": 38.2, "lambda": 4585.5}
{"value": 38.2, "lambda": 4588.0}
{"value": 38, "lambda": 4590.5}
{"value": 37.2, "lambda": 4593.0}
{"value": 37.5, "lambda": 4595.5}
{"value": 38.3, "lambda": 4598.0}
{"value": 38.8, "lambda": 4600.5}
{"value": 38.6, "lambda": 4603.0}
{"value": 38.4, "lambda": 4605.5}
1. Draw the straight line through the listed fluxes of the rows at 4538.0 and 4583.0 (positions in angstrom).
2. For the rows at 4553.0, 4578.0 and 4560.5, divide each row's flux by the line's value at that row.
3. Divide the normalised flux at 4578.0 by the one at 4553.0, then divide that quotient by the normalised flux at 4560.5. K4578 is 1.14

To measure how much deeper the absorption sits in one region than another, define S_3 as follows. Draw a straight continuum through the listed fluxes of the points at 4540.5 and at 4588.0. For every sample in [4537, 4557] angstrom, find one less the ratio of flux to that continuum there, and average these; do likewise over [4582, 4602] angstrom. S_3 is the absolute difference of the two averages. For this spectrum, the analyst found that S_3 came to 0.030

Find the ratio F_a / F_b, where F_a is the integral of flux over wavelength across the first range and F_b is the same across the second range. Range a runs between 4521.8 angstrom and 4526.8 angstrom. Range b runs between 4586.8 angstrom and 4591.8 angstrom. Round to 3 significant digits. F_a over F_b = 1.02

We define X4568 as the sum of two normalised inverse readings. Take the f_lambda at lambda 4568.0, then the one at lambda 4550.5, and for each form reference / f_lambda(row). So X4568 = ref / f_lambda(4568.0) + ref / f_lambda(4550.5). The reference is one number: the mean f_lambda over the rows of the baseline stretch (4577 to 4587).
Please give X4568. 2.06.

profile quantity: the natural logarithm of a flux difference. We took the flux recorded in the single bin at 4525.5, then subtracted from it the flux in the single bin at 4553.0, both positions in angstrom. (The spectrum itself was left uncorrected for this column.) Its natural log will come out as 1.1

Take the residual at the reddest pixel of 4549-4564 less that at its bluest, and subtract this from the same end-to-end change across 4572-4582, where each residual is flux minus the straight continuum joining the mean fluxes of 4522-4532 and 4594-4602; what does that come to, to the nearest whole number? -3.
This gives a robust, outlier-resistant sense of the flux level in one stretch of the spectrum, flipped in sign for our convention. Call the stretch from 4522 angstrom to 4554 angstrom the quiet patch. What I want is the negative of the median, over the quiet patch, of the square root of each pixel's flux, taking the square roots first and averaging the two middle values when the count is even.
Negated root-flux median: -6.16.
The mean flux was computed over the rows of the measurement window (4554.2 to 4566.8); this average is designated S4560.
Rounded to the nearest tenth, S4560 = 37.7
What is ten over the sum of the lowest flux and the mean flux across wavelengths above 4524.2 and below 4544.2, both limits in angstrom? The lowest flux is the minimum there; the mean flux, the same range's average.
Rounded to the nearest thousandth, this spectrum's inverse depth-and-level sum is 0.137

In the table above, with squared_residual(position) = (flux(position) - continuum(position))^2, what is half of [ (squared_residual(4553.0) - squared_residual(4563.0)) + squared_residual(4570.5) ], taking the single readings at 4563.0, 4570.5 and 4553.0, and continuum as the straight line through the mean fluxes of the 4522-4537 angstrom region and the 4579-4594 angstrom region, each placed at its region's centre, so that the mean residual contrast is 3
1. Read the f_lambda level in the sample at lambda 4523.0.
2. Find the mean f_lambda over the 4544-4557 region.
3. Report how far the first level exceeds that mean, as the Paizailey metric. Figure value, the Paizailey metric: 2.5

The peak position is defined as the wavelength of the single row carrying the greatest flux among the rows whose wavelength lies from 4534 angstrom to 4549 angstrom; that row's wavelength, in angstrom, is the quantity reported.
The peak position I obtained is 4543.0 angstrom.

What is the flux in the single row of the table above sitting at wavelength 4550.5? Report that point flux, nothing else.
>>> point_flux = 36.2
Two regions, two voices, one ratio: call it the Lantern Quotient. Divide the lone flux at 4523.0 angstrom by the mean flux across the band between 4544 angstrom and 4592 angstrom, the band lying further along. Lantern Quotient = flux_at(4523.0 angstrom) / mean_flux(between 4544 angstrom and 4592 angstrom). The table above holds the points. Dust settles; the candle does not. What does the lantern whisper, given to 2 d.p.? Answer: 1.03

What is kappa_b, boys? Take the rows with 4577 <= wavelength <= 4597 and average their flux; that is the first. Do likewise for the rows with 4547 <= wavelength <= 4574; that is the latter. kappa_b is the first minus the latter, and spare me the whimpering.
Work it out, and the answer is 0.5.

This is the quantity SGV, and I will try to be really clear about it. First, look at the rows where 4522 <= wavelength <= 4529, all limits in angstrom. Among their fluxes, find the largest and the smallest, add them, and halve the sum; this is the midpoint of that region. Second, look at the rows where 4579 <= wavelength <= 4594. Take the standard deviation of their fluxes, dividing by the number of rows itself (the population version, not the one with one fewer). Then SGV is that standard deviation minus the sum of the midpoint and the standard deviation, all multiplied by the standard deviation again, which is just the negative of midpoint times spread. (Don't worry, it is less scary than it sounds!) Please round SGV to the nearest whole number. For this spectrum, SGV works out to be -19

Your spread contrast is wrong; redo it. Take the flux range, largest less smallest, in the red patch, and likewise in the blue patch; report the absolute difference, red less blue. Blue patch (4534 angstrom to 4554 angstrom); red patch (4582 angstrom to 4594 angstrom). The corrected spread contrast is 3.8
